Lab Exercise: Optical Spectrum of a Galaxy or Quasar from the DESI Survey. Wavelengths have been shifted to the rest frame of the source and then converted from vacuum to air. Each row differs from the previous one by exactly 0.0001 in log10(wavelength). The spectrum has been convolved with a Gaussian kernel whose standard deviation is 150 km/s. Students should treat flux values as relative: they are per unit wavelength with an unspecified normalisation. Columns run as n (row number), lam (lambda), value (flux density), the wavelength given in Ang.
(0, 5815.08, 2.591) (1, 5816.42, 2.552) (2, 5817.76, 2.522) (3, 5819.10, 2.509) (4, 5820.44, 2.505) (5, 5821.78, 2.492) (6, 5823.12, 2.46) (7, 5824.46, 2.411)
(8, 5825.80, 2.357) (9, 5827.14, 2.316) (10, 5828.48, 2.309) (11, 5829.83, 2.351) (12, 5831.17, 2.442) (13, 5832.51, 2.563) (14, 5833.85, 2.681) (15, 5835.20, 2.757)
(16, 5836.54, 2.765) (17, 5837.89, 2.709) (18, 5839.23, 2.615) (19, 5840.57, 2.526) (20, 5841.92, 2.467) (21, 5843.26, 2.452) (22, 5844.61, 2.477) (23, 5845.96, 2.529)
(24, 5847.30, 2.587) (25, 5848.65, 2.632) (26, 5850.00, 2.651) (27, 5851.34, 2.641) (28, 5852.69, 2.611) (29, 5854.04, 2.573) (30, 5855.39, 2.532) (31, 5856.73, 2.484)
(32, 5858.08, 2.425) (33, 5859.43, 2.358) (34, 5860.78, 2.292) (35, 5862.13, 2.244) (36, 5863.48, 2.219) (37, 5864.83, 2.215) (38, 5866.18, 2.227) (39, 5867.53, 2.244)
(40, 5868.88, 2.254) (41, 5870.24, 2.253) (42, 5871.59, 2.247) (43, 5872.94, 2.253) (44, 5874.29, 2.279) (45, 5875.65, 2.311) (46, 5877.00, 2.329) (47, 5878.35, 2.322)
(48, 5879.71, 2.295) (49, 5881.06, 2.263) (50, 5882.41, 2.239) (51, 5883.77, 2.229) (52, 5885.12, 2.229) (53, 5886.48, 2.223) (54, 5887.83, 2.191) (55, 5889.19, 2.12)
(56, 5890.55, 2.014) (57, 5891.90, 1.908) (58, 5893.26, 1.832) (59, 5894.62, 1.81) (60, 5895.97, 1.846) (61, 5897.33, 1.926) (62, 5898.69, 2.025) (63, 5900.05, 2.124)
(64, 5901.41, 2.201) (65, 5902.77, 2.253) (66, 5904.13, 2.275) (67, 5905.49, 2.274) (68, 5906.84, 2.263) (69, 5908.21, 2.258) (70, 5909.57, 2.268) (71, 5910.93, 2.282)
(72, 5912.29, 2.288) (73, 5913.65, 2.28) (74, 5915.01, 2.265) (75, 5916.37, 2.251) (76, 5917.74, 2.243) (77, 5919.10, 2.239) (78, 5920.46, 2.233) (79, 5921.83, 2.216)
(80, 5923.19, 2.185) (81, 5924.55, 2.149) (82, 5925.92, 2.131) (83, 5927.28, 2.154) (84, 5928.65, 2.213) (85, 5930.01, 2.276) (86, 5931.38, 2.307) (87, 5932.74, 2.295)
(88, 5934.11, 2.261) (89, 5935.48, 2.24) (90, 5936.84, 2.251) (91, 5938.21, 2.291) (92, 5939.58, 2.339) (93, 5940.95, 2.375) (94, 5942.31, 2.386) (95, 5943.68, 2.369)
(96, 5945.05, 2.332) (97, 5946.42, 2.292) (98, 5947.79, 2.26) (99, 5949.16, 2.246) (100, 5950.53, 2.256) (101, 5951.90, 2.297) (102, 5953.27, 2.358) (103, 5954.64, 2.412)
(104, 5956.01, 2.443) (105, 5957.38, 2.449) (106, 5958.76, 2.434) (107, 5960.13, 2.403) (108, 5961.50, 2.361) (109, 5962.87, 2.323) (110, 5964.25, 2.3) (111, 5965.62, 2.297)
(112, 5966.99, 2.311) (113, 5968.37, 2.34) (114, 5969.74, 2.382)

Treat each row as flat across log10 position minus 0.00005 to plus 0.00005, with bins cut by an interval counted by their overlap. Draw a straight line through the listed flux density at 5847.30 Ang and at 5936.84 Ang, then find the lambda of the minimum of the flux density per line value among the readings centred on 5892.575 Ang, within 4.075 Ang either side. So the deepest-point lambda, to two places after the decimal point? 5894.62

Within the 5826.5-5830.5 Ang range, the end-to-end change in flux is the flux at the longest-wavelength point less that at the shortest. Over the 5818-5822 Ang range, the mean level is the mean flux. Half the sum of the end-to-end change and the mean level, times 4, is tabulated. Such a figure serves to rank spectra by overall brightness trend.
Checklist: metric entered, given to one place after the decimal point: 5.1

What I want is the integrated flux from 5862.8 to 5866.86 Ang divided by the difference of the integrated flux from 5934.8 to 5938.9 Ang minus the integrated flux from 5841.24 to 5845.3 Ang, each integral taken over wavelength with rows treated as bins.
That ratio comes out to -13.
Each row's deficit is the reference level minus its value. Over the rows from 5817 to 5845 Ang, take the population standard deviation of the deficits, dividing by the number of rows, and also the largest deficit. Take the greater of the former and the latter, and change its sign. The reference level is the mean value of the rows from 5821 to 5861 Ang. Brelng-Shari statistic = -0.21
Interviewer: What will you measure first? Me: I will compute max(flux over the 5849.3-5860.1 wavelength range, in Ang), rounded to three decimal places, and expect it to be 2.651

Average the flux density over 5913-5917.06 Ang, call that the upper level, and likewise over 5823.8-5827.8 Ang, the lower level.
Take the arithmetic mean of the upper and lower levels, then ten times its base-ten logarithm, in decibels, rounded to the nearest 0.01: 3.64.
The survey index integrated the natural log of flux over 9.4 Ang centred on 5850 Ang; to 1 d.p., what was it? 9.0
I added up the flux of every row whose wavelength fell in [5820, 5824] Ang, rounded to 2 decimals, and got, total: 7.46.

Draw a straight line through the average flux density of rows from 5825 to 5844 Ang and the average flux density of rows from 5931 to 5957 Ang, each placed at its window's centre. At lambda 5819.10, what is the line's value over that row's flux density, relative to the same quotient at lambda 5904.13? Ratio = 0.97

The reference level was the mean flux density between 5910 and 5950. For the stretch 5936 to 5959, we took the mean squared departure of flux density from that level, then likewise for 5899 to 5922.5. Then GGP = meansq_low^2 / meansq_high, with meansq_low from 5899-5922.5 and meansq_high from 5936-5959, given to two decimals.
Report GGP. 0.00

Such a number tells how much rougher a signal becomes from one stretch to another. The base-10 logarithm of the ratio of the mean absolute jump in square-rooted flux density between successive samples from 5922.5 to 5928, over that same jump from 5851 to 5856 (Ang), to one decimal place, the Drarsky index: -0.1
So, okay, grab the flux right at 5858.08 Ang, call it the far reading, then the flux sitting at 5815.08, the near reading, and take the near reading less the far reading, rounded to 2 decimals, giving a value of 0.17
